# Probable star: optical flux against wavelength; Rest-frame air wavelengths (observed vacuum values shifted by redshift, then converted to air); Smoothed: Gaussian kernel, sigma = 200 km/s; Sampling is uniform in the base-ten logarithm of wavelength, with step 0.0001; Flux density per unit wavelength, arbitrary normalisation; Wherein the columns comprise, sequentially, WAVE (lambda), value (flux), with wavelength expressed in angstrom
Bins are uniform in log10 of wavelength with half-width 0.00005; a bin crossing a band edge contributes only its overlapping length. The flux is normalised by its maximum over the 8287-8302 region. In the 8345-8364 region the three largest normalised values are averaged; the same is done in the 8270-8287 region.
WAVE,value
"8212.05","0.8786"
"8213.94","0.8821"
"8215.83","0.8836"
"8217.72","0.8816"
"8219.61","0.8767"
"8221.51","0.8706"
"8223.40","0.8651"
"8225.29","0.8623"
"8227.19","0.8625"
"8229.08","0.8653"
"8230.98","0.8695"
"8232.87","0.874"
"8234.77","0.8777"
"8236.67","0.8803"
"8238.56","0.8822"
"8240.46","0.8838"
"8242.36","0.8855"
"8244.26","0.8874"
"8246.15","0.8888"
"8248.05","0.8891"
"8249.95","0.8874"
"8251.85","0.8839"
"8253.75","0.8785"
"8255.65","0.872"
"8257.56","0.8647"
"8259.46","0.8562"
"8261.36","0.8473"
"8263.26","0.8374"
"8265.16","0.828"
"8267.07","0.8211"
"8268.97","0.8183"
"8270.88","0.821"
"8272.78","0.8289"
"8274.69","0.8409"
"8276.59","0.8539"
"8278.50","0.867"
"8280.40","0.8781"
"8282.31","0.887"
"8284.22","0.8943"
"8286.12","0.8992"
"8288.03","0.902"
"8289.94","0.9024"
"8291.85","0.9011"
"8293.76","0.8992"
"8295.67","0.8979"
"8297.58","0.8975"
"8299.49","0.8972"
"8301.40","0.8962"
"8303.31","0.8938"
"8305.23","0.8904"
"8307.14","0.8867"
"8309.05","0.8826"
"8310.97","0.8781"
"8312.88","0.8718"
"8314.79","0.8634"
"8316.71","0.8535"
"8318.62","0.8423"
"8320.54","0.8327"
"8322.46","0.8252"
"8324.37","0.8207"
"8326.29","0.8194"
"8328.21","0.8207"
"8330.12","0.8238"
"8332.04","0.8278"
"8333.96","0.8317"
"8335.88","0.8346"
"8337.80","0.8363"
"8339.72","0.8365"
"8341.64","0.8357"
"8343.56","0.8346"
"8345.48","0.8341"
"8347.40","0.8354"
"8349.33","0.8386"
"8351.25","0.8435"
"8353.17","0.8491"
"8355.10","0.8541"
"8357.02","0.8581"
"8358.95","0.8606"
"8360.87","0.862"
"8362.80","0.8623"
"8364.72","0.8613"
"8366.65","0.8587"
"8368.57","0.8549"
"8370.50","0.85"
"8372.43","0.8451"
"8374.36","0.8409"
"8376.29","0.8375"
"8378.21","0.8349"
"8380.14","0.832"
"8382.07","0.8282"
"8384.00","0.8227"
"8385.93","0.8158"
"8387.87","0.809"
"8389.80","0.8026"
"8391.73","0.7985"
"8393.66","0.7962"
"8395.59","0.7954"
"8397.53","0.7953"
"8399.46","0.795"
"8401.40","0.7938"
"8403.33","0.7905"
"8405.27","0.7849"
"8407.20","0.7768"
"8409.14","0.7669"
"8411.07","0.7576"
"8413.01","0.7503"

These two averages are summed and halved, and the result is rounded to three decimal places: 0.972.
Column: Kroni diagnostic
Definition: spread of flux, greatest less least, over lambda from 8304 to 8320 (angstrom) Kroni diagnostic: 0.048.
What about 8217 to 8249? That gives 0.027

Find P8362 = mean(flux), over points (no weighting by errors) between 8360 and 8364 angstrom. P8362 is 0.862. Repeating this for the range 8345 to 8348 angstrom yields 0.835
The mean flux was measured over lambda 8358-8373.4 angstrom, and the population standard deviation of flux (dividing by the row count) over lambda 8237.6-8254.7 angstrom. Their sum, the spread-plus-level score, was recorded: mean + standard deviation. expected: 0.86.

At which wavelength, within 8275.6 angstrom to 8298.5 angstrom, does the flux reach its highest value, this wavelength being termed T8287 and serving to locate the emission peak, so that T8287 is 8289.94 angstrom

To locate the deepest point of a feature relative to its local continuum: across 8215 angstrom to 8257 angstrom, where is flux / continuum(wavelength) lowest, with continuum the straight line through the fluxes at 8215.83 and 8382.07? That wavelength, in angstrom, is 8225.29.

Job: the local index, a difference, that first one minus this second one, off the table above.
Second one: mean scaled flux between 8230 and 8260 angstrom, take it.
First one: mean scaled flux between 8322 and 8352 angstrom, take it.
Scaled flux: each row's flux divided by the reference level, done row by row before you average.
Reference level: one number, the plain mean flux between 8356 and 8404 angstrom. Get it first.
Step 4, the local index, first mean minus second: -0.06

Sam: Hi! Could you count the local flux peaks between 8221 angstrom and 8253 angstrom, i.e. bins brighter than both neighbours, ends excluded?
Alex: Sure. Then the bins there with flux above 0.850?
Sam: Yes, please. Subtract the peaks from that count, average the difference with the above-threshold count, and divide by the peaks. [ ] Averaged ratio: 16.5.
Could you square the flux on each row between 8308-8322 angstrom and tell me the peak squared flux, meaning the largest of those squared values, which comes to 0.78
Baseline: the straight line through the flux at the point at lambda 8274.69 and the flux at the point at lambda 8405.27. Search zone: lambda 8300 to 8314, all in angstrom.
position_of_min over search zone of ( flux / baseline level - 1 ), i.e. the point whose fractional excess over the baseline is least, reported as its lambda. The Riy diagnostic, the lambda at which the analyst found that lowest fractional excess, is 8312.88 angstrom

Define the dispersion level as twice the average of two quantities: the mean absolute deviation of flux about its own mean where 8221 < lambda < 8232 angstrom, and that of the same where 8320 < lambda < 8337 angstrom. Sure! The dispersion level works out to 0.008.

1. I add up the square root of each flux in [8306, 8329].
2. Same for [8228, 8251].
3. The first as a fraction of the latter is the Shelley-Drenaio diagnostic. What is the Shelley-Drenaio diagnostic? 0.98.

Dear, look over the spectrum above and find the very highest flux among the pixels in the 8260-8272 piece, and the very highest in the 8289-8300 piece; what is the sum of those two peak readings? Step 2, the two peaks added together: 1.75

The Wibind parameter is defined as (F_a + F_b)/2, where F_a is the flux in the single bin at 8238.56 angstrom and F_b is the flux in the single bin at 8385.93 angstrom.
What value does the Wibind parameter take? 0.849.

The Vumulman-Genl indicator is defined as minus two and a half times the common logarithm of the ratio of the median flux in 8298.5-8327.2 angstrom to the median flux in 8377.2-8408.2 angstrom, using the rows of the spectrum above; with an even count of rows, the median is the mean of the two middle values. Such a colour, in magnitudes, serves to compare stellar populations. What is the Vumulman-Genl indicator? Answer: -0.097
